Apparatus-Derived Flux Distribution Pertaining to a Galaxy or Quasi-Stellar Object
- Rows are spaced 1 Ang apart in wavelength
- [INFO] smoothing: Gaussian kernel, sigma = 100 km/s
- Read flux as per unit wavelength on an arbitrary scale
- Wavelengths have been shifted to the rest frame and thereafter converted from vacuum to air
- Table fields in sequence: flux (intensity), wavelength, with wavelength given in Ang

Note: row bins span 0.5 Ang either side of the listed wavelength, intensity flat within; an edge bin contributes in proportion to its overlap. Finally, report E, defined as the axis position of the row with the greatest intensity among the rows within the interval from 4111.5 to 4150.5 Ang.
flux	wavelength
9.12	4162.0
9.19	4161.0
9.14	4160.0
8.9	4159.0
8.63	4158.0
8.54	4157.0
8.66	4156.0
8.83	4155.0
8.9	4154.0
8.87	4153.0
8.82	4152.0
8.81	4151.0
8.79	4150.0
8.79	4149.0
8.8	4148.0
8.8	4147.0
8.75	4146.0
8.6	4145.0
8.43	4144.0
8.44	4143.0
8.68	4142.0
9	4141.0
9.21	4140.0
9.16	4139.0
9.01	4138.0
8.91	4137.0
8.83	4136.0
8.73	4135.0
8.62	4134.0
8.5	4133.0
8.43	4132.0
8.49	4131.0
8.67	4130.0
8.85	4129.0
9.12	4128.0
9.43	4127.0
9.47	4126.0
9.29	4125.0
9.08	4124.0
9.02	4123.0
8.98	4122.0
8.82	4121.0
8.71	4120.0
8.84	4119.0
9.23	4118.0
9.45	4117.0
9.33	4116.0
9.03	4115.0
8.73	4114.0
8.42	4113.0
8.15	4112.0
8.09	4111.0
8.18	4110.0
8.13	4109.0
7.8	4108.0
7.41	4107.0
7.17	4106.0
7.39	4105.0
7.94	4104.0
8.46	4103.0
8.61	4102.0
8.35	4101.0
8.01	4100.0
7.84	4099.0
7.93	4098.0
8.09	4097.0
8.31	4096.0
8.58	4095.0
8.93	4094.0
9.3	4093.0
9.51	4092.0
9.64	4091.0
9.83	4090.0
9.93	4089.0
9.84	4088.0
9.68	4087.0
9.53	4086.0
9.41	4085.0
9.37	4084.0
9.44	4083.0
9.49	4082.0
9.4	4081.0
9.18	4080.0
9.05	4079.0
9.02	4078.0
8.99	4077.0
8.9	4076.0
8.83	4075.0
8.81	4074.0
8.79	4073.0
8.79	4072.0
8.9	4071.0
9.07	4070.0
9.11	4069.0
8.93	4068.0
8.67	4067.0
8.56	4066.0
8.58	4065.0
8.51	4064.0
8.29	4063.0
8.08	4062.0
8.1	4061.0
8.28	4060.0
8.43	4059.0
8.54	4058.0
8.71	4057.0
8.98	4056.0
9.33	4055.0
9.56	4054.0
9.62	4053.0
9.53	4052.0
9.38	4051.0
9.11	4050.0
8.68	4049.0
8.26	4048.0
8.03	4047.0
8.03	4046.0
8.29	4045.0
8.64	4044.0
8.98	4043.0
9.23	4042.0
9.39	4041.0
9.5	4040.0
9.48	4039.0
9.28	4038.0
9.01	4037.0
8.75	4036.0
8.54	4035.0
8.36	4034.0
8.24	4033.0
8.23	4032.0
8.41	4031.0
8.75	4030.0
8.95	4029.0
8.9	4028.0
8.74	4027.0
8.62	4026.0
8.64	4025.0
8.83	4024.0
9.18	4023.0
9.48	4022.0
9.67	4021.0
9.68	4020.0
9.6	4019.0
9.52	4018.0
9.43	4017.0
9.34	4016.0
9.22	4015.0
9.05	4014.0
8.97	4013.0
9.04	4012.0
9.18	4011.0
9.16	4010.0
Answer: 4126.0 Ang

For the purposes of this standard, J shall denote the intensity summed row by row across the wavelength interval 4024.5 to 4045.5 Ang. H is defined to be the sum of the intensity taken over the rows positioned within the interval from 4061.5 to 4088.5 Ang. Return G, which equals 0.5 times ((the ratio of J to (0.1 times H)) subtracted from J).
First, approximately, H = 243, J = 185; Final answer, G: 89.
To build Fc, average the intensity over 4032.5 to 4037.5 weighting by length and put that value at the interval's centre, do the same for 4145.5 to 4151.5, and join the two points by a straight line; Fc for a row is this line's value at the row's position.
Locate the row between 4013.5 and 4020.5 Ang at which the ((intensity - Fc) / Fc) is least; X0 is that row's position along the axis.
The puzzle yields 4014.0 Ang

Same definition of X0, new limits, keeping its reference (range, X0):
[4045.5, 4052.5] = 4047.0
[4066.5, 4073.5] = 4067.0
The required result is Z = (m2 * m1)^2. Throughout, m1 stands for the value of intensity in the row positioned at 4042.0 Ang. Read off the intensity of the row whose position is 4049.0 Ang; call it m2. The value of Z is 6419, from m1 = 9.23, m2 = 8.68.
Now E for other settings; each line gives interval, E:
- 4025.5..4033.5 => 4029.0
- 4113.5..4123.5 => 4117.0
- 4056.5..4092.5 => 4089.0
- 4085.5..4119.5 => 4089.0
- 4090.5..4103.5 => 4091.0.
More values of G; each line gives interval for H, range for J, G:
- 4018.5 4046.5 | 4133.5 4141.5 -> 34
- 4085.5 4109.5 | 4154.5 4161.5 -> 29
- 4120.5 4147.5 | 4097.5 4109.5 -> 46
